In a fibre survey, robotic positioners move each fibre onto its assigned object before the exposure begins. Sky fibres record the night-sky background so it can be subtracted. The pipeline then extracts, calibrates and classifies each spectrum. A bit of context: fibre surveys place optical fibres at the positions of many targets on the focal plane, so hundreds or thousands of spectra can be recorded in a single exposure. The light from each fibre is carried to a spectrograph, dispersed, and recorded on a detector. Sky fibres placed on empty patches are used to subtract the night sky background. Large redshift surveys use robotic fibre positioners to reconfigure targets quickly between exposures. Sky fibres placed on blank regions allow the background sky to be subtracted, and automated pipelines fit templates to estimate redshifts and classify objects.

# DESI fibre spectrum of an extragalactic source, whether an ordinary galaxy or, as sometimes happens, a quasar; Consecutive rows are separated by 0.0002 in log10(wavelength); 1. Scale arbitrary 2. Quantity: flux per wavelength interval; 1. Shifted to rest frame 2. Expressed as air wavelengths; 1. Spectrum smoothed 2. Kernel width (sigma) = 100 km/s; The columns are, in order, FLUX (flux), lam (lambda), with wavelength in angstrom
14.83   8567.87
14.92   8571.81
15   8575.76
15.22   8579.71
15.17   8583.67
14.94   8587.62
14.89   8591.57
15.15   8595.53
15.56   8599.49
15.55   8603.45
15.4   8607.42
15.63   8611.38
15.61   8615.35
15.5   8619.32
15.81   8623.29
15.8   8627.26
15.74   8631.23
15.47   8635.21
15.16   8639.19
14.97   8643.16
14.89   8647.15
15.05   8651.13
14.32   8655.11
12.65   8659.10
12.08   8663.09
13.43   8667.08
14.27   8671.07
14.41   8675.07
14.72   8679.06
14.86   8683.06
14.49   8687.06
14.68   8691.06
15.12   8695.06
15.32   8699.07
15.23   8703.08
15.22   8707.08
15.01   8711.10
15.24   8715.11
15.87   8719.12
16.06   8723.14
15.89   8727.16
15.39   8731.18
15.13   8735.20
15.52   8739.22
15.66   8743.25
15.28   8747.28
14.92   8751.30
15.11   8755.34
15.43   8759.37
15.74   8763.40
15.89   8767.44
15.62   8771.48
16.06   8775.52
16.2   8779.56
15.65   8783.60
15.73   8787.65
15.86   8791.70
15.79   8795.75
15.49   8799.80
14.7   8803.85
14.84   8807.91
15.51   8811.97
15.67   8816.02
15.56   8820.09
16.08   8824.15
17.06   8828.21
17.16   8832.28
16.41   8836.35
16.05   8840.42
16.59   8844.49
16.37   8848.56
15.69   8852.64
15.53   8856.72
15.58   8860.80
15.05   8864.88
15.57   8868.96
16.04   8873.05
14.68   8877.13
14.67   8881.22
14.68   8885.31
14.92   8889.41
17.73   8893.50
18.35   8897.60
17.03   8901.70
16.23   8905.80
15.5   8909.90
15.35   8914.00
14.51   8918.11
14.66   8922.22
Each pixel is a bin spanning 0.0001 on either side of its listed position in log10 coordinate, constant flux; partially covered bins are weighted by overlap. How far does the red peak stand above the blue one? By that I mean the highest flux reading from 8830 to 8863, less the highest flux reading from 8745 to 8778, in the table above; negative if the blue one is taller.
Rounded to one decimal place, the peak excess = 1.1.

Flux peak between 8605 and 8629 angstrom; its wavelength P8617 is 8623.29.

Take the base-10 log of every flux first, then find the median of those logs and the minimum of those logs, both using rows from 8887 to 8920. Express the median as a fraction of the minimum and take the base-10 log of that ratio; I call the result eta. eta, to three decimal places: 0.014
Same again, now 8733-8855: 0.010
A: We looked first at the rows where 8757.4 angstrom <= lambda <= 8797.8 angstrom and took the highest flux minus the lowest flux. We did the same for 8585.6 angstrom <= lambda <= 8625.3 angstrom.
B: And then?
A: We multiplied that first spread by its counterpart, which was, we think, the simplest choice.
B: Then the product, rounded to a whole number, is 1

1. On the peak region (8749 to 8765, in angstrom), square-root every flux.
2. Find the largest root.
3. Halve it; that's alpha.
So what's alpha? 1.984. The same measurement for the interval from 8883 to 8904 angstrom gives 2.142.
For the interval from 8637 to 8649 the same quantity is 1.947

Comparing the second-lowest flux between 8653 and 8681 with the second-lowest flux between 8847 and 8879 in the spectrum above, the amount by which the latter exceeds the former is 2.4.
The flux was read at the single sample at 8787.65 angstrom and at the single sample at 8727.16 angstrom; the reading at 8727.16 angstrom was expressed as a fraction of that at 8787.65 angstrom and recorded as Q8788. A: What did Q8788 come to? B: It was 1.01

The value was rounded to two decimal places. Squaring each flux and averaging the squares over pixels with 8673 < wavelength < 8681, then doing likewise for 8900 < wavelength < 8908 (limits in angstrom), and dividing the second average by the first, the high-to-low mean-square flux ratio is 1.30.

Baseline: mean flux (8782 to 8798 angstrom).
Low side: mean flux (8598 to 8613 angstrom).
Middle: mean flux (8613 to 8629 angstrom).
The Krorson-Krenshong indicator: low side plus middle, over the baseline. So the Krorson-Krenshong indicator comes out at 1.98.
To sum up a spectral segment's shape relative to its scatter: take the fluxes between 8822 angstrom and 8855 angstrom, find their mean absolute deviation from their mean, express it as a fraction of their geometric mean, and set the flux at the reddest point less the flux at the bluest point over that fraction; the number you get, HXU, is -17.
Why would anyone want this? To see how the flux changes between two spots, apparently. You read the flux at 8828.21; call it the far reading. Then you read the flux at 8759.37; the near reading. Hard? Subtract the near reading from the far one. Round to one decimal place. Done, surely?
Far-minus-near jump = 1.6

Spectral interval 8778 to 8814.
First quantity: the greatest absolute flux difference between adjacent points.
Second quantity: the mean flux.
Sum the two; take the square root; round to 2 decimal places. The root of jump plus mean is 4.04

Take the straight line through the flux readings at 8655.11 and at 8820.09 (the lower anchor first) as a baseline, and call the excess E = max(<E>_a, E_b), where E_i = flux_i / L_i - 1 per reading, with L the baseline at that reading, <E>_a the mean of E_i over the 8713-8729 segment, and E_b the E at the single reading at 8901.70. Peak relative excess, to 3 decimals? 0.064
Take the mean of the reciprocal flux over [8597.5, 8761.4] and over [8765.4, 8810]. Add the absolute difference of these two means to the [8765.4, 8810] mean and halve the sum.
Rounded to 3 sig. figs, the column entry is 0.0333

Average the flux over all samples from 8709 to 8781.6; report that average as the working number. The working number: 15.6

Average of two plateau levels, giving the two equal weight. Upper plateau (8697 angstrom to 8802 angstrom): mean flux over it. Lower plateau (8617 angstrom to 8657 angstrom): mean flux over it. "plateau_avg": 15.4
